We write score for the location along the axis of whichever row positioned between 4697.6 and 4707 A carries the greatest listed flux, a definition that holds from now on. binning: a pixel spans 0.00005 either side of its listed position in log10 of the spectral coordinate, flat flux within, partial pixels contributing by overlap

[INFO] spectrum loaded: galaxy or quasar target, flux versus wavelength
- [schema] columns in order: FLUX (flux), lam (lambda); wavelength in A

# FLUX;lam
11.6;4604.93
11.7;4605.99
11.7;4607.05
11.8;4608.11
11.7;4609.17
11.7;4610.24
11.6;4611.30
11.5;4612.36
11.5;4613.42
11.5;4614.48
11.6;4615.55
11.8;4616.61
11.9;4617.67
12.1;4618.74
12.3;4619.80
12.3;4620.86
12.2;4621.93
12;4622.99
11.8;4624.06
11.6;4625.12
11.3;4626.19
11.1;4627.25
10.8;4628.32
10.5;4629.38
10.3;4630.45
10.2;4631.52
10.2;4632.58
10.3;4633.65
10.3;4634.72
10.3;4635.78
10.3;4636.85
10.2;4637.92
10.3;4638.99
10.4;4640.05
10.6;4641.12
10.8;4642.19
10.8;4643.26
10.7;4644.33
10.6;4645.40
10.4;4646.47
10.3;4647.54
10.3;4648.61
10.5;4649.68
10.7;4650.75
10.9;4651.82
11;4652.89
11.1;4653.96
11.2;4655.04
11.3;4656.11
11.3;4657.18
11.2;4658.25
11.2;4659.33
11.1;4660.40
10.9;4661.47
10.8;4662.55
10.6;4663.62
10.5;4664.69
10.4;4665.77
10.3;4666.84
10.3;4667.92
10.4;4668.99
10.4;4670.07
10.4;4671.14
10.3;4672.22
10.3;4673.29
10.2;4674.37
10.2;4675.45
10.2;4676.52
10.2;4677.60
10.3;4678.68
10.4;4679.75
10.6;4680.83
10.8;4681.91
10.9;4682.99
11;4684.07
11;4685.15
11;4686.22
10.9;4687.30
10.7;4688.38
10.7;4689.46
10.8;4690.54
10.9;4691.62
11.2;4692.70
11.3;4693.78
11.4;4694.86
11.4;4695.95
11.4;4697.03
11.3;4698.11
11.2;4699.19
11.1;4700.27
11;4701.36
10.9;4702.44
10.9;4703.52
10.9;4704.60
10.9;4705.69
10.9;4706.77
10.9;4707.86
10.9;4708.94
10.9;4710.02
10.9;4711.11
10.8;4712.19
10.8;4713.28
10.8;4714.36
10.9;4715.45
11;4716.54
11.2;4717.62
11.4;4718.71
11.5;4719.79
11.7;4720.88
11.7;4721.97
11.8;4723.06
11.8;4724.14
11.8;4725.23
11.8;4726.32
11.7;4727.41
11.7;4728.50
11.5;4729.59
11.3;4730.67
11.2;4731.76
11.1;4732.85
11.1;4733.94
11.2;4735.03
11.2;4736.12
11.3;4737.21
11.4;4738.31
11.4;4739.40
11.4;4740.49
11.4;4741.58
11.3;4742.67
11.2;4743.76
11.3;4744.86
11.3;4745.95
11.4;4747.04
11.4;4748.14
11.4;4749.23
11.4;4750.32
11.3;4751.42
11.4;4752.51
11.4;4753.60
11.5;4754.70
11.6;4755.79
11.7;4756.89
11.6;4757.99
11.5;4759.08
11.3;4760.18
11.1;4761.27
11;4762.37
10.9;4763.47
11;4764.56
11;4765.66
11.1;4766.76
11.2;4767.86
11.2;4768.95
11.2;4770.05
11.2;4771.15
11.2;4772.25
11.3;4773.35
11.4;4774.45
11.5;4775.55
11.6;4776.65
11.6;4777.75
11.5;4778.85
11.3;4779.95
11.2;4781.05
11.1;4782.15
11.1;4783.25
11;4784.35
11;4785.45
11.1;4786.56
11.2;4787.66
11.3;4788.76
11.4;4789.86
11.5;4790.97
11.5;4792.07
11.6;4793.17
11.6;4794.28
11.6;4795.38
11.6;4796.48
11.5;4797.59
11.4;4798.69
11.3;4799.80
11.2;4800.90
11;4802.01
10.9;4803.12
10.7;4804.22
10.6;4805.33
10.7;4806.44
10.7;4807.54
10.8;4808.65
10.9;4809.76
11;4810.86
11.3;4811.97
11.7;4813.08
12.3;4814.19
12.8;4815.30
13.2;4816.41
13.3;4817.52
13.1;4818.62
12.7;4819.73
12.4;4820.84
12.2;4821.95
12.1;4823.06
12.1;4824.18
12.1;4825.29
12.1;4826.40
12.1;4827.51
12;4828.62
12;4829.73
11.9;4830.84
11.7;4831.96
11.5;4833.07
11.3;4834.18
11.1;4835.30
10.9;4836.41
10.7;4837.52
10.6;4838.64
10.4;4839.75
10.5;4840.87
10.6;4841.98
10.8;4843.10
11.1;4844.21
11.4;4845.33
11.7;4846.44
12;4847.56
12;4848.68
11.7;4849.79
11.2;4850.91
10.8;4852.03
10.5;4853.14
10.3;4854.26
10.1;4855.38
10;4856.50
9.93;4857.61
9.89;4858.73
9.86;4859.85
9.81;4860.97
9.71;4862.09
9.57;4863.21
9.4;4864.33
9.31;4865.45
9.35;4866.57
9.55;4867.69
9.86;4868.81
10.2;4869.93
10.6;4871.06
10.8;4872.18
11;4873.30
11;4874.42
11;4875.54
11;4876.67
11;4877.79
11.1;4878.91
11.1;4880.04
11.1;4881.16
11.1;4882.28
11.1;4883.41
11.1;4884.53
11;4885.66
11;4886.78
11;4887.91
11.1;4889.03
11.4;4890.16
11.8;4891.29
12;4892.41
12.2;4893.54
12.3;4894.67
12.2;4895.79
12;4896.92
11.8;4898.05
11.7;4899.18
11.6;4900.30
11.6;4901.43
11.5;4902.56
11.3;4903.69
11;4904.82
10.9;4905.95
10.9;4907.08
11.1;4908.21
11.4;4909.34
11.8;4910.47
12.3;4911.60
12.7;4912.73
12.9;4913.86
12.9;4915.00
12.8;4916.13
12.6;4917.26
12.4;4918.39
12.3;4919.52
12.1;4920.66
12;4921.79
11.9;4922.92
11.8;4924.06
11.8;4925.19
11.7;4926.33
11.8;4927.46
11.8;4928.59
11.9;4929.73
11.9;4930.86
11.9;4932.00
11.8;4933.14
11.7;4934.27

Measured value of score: 4698.11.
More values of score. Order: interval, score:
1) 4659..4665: 4659.33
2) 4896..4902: 4896.92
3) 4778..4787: 4778.85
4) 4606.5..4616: 4608.11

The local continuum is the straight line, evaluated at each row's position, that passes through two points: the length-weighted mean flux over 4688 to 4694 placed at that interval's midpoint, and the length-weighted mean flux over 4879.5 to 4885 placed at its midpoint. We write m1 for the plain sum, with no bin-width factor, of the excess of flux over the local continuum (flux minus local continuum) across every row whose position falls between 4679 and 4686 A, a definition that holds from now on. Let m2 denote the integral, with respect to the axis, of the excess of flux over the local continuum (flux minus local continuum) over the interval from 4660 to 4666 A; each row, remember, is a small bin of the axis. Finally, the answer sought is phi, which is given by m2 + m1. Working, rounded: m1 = -0.8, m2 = -1.0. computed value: -2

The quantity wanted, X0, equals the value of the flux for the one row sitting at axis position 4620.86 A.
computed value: 12.3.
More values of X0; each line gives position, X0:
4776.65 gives 11.6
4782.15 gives 11.1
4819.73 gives 12.7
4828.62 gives 12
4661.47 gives 10.9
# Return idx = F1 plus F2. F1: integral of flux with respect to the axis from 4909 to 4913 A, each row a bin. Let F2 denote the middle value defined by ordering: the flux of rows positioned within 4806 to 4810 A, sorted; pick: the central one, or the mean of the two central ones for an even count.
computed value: 58.9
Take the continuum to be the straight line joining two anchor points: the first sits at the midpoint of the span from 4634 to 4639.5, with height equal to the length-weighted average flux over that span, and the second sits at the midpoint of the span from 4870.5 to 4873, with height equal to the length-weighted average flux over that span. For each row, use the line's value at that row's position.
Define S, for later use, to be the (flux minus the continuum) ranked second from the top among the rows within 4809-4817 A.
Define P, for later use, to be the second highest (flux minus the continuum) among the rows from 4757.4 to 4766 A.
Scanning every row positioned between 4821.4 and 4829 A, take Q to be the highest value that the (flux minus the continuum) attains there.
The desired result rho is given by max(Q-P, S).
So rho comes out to 2.17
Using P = 1.0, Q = 1.6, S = 2.2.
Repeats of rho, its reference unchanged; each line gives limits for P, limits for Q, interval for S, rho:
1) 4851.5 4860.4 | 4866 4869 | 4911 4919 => 2.07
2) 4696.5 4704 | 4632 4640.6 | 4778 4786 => 0.74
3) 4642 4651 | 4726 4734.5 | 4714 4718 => 0.83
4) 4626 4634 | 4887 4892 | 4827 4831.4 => 1.34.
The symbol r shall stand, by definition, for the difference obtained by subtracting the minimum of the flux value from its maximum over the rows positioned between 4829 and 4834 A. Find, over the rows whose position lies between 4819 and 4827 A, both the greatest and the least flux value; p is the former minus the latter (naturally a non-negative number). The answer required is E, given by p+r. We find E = 1.10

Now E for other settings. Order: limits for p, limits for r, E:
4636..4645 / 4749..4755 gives 0.80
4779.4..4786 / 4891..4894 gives 0.70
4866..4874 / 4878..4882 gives 1.65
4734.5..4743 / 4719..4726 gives 0.50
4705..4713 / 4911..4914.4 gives 0.70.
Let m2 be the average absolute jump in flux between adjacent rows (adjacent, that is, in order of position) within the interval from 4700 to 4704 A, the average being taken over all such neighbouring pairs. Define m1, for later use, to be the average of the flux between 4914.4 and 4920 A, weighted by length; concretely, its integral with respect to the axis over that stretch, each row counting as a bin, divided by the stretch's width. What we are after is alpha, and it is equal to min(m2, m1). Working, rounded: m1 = 12.6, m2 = 0.07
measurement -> 0.07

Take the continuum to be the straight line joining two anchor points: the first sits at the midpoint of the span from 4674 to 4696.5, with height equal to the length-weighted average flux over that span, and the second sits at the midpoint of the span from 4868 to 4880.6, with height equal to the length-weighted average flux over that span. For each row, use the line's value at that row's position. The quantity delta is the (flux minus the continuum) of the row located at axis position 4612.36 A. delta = 0.7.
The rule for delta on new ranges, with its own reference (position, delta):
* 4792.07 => 0.7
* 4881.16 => 0.3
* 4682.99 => 0.1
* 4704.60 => 0.1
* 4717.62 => 0.4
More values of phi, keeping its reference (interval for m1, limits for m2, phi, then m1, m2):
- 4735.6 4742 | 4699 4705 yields 3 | 2.3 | 0.3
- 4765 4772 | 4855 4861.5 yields -7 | 0.9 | -7.6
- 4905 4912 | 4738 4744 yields 4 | 1.6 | 2.3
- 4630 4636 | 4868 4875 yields -8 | -3.6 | -3.9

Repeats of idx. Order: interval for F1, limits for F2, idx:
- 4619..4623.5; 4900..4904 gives 66.5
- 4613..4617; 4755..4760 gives 58.0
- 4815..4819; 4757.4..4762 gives 64.0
